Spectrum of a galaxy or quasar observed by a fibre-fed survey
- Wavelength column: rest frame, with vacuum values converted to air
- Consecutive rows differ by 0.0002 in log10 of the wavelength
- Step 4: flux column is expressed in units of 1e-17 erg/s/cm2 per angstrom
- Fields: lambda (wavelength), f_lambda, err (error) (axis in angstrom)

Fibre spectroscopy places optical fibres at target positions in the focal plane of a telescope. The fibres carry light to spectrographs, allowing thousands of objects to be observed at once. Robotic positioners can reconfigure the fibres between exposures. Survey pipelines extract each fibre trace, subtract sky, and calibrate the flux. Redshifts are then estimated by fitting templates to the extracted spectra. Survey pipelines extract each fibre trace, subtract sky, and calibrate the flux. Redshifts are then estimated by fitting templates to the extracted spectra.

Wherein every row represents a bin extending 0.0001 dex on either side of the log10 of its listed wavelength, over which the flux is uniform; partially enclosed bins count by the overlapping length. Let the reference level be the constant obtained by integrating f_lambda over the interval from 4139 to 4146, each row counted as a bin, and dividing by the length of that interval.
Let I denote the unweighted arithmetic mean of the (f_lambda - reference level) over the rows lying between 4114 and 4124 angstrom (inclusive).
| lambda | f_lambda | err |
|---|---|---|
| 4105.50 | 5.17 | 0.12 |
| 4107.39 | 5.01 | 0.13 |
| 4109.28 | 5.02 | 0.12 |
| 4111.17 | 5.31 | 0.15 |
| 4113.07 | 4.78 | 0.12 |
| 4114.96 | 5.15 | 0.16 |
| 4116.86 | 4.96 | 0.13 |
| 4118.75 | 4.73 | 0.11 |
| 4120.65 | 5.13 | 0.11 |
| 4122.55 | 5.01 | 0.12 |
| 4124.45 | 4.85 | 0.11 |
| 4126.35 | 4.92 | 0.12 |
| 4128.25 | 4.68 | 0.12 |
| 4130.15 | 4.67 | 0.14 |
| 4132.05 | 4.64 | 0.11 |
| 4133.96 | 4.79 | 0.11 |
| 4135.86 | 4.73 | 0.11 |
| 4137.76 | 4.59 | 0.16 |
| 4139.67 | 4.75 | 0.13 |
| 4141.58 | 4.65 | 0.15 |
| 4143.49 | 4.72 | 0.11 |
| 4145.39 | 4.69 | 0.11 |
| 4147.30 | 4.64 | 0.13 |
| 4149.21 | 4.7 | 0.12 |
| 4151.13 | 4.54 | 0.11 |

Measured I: 0.29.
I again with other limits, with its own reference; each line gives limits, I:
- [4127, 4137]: 0.00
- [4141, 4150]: -0.02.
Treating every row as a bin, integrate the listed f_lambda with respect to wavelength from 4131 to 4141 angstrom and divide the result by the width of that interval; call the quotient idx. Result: 4.70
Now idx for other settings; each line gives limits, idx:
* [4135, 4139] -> 4.67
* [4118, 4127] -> 4.93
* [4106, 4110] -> 5.04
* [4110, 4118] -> 5.04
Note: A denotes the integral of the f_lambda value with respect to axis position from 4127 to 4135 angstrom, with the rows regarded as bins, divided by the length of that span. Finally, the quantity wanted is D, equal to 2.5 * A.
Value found 11.8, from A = 4.71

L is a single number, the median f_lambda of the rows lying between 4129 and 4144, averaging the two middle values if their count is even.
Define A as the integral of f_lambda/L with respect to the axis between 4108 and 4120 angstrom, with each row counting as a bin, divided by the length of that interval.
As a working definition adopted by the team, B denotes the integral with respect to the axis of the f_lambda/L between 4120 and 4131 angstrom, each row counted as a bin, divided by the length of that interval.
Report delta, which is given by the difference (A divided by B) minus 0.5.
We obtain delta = 0.526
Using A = 1.064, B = 1.04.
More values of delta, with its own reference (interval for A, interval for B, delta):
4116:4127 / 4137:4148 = 0.555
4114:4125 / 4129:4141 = 0.560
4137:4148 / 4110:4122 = 0.433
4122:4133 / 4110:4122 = 0.456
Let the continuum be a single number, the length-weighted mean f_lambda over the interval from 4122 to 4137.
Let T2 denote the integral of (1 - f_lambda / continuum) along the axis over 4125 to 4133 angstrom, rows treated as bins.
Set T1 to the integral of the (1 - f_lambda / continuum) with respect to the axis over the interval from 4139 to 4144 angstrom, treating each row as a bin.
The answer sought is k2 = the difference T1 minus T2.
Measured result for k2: 0.0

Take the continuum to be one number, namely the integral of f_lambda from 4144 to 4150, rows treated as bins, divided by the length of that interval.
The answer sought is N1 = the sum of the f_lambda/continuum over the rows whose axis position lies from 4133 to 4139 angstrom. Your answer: 3.01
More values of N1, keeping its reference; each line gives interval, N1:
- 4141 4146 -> 3.00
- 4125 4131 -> 3.05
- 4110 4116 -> 3.25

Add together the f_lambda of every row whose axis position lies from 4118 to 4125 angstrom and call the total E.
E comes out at 20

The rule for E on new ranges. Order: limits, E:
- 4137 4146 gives 23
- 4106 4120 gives 35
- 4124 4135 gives 29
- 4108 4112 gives 10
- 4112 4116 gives 10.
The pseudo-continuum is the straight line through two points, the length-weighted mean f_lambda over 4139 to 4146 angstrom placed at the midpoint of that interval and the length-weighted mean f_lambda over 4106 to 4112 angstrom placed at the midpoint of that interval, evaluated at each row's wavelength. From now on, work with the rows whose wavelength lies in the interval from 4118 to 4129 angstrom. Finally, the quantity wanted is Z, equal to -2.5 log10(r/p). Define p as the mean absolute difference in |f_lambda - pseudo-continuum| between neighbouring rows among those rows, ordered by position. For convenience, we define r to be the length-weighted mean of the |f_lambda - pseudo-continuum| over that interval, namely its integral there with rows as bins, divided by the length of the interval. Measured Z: -0.31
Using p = 0.094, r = 0.126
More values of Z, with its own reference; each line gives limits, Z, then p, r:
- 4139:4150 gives 0.08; 0.038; 0.035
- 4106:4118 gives -0.52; 0.091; 0.146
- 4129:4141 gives -0.08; 0.099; 0.107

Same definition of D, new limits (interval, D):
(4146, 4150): 11.7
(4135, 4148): 11.7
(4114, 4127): 12.4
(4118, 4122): 12.4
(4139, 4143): 11.7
